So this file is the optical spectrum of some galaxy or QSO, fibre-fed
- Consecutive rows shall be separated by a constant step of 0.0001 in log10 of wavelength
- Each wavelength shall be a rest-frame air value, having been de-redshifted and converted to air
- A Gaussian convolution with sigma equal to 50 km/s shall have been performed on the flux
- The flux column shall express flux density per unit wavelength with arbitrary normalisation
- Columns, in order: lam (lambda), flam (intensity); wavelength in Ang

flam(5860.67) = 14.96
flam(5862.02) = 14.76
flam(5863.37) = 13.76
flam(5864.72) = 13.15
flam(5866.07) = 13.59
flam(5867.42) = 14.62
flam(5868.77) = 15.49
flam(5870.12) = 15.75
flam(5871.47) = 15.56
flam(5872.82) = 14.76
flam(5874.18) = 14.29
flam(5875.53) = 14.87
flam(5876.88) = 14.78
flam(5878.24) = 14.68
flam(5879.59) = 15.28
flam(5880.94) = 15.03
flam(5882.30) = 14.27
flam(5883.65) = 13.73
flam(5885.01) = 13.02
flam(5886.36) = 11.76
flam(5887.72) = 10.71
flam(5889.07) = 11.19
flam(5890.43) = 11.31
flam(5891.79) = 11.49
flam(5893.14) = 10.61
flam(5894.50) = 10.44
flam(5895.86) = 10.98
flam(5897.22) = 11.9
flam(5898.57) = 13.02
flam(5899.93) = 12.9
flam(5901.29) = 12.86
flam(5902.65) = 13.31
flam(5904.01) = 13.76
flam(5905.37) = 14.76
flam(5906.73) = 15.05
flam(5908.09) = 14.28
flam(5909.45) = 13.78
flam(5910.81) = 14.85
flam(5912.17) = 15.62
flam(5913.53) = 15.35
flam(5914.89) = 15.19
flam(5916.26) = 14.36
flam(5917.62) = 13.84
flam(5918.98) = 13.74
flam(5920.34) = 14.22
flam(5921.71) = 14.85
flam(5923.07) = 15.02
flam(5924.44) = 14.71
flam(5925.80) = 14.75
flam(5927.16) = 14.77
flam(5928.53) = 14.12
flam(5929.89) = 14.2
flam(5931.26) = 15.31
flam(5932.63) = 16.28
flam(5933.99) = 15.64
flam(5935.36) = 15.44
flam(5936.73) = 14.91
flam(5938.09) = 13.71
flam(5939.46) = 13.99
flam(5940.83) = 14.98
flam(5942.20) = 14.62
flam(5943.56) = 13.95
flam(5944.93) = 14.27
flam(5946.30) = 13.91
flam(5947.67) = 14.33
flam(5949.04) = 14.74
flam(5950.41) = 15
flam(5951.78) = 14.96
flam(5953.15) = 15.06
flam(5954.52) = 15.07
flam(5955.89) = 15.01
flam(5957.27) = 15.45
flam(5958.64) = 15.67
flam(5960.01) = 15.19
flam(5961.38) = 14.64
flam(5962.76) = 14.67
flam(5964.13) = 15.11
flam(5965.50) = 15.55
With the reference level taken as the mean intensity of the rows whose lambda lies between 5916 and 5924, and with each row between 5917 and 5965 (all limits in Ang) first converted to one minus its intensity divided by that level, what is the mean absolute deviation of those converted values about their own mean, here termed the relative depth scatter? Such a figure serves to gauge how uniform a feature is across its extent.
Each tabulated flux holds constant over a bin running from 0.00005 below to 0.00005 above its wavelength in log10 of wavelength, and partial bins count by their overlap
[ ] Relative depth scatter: 0.03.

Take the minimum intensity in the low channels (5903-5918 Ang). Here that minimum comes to 13.76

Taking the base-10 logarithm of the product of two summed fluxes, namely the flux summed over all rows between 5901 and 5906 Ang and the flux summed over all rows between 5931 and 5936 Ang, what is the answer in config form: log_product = 3.53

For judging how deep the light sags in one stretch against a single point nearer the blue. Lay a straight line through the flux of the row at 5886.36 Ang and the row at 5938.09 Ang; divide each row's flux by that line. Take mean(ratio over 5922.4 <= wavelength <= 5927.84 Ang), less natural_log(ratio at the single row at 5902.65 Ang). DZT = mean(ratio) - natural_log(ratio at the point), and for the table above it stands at 1.05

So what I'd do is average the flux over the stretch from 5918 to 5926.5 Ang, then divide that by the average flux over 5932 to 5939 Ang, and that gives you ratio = 0.96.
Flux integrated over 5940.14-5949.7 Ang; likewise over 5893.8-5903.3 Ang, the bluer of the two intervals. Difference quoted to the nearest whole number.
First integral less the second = 22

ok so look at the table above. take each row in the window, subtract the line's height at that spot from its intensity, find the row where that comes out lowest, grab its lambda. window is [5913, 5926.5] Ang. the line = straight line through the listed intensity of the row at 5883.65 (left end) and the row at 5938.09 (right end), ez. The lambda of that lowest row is 5918.98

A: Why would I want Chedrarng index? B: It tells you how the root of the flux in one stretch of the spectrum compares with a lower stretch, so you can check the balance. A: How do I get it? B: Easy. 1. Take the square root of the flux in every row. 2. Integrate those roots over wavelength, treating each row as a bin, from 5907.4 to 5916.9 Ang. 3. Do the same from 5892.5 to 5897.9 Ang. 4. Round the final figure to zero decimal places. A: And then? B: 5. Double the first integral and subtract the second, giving 55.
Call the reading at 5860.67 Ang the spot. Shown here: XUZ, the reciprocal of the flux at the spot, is 0.067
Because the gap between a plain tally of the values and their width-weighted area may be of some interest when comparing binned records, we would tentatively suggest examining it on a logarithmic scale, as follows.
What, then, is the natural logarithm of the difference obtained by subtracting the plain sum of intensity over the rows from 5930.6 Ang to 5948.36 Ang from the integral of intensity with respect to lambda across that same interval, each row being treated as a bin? 4.25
